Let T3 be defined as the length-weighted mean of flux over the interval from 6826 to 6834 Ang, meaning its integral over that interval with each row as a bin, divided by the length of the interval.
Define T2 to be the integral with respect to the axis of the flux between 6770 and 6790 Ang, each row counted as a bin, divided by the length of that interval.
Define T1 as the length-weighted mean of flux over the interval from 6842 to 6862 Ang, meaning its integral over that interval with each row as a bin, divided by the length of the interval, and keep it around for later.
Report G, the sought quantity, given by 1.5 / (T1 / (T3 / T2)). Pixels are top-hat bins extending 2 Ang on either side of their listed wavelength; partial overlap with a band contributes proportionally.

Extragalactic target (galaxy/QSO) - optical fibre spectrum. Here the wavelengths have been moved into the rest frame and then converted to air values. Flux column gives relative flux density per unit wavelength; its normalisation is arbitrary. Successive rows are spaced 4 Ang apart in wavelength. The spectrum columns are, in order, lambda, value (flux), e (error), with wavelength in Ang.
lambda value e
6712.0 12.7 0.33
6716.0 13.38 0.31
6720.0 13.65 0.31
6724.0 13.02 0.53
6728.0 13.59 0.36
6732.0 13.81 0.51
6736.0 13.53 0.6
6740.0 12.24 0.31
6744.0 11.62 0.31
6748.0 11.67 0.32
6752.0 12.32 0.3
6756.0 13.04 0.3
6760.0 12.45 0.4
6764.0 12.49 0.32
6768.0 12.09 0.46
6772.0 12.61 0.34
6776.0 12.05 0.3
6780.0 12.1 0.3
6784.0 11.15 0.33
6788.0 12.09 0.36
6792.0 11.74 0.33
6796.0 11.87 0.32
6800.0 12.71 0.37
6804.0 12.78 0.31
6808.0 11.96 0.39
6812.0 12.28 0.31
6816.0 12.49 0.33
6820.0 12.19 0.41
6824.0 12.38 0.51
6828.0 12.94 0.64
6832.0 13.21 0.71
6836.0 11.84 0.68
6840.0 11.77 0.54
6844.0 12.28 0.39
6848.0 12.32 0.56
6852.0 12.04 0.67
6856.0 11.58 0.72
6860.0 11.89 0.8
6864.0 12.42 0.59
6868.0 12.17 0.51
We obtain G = 0.136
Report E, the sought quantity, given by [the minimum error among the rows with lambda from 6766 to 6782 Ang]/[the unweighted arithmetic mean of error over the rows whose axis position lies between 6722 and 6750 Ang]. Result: 0.71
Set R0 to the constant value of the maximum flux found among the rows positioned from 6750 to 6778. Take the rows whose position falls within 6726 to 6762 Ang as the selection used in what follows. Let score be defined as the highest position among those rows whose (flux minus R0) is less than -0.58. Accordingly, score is 6760.0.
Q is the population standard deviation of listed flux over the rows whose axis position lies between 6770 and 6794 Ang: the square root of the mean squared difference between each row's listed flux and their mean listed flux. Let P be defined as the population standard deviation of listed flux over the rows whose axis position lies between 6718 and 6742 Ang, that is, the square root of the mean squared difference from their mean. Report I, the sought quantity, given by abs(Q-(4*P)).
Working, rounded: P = 0.54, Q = 0.44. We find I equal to 1.7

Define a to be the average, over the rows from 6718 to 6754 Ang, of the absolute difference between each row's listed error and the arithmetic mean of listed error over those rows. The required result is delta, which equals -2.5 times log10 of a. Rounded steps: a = 0.101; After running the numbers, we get 2.5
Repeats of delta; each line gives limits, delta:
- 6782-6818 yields 4.1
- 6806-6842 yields 2.2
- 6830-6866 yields 2.5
